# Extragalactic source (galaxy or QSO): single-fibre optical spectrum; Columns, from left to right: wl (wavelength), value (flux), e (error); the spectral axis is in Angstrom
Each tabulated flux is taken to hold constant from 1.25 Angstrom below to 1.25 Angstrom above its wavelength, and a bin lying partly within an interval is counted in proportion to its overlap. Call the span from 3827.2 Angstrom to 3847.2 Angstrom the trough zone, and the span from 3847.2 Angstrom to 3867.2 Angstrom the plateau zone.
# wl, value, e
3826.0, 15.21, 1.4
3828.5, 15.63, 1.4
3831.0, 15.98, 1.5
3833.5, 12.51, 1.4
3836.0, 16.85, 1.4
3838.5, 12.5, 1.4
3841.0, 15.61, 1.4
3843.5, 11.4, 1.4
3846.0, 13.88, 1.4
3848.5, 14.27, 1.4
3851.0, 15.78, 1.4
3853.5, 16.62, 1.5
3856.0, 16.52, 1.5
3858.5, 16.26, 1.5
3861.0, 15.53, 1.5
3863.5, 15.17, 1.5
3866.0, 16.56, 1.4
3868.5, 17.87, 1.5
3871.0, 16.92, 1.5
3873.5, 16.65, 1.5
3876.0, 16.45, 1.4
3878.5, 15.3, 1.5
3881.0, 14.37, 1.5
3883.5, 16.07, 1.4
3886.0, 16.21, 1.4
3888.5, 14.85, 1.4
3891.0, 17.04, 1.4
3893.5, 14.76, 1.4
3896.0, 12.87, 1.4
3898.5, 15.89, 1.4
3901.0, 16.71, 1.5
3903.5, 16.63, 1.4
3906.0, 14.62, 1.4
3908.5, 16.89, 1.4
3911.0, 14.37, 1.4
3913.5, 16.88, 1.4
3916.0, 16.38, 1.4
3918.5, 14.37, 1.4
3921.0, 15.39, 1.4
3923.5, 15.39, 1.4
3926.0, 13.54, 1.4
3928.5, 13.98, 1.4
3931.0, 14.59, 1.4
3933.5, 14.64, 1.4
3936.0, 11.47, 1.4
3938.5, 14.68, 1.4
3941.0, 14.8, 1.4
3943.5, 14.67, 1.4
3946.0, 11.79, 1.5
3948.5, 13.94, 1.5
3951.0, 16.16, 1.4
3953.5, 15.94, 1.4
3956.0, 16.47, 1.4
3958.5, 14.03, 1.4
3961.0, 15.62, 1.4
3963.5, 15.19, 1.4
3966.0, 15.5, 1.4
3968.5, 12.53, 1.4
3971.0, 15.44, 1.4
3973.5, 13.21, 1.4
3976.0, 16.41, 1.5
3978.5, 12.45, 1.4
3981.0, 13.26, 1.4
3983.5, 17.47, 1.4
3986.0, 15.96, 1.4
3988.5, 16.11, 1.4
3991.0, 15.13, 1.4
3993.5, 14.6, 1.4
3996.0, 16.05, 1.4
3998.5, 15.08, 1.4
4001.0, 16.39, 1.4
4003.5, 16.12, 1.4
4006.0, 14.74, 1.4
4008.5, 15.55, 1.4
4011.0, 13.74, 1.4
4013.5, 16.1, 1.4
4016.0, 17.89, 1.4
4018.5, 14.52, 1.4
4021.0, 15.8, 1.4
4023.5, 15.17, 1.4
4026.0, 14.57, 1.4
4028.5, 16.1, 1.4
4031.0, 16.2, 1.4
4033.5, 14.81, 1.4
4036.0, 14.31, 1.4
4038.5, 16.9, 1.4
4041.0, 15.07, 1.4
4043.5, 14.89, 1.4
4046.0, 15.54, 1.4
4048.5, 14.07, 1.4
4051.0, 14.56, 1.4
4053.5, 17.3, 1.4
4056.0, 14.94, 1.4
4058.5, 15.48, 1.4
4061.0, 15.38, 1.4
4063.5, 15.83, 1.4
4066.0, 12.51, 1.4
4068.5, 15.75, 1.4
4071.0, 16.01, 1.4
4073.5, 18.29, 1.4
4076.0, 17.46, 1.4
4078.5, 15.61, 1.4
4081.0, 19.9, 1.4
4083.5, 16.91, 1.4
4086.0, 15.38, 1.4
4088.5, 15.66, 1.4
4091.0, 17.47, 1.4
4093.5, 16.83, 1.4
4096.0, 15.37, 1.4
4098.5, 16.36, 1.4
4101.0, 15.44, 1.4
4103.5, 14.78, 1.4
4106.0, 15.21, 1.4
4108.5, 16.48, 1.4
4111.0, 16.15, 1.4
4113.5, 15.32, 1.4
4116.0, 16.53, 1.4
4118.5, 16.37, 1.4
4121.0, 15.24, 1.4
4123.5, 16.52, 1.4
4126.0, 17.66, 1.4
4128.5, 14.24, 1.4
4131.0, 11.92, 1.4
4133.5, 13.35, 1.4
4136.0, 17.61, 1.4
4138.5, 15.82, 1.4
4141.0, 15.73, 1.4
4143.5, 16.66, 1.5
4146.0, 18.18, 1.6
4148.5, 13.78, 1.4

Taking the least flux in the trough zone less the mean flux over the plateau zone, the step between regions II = -4.4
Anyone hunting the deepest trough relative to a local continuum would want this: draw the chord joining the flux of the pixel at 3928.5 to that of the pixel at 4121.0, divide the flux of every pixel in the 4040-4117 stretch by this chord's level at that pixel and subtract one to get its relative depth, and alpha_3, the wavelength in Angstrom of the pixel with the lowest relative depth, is 4066.0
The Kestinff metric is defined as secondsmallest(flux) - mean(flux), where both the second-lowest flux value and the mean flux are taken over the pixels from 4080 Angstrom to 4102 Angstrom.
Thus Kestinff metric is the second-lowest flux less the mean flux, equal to -1.2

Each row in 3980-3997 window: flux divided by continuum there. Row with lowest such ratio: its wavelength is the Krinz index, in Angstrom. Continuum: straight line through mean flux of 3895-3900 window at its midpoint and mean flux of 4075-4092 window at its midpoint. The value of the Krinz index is 3981.0 Angstrom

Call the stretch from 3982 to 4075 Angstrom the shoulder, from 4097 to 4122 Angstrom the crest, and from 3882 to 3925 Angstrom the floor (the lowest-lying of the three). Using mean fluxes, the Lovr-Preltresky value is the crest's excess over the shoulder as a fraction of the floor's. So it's 0.016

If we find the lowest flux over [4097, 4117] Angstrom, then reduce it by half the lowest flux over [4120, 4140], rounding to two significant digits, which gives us 8.8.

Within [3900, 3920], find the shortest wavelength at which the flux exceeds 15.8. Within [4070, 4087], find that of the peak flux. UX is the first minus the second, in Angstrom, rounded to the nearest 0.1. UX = -180.0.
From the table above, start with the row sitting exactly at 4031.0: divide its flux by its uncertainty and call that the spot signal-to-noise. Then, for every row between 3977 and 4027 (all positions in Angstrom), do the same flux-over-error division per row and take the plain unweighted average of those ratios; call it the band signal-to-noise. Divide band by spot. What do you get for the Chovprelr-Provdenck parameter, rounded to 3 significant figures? 0.947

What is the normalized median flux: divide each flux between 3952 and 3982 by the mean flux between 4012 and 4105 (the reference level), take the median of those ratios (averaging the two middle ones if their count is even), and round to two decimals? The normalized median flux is 0.97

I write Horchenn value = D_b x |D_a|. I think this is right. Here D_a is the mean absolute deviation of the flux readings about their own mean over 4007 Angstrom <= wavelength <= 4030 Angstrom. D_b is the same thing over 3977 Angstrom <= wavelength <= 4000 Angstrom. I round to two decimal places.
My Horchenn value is 1.00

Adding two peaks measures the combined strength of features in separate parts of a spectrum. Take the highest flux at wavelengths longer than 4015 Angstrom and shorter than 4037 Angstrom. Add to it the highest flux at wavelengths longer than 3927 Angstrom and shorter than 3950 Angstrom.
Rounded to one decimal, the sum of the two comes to 32.7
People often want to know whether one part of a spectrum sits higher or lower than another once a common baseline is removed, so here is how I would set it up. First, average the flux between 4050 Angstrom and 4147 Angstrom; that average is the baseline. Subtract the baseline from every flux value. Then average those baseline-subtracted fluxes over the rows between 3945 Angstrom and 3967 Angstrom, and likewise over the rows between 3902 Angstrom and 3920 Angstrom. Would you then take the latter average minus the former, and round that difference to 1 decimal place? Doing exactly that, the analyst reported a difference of 0.8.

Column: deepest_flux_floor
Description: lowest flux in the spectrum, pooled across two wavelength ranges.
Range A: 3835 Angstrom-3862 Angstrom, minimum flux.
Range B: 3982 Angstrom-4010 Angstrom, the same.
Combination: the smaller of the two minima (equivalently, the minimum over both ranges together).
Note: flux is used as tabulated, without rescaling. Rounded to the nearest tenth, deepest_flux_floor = 11.4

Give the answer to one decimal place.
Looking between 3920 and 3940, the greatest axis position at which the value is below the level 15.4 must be 3938.5 Angstrom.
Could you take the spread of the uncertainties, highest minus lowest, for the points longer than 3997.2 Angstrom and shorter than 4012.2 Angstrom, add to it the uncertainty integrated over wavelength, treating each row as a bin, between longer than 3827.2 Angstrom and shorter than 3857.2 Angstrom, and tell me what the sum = 43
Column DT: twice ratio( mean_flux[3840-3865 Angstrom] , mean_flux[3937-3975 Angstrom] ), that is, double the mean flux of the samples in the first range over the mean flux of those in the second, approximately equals 2.06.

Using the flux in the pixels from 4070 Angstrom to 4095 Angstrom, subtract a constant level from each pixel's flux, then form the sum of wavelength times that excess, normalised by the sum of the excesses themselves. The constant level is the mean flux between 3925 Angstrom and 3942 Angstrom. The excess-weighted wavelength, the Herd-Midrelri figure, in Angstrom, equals 4081.8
